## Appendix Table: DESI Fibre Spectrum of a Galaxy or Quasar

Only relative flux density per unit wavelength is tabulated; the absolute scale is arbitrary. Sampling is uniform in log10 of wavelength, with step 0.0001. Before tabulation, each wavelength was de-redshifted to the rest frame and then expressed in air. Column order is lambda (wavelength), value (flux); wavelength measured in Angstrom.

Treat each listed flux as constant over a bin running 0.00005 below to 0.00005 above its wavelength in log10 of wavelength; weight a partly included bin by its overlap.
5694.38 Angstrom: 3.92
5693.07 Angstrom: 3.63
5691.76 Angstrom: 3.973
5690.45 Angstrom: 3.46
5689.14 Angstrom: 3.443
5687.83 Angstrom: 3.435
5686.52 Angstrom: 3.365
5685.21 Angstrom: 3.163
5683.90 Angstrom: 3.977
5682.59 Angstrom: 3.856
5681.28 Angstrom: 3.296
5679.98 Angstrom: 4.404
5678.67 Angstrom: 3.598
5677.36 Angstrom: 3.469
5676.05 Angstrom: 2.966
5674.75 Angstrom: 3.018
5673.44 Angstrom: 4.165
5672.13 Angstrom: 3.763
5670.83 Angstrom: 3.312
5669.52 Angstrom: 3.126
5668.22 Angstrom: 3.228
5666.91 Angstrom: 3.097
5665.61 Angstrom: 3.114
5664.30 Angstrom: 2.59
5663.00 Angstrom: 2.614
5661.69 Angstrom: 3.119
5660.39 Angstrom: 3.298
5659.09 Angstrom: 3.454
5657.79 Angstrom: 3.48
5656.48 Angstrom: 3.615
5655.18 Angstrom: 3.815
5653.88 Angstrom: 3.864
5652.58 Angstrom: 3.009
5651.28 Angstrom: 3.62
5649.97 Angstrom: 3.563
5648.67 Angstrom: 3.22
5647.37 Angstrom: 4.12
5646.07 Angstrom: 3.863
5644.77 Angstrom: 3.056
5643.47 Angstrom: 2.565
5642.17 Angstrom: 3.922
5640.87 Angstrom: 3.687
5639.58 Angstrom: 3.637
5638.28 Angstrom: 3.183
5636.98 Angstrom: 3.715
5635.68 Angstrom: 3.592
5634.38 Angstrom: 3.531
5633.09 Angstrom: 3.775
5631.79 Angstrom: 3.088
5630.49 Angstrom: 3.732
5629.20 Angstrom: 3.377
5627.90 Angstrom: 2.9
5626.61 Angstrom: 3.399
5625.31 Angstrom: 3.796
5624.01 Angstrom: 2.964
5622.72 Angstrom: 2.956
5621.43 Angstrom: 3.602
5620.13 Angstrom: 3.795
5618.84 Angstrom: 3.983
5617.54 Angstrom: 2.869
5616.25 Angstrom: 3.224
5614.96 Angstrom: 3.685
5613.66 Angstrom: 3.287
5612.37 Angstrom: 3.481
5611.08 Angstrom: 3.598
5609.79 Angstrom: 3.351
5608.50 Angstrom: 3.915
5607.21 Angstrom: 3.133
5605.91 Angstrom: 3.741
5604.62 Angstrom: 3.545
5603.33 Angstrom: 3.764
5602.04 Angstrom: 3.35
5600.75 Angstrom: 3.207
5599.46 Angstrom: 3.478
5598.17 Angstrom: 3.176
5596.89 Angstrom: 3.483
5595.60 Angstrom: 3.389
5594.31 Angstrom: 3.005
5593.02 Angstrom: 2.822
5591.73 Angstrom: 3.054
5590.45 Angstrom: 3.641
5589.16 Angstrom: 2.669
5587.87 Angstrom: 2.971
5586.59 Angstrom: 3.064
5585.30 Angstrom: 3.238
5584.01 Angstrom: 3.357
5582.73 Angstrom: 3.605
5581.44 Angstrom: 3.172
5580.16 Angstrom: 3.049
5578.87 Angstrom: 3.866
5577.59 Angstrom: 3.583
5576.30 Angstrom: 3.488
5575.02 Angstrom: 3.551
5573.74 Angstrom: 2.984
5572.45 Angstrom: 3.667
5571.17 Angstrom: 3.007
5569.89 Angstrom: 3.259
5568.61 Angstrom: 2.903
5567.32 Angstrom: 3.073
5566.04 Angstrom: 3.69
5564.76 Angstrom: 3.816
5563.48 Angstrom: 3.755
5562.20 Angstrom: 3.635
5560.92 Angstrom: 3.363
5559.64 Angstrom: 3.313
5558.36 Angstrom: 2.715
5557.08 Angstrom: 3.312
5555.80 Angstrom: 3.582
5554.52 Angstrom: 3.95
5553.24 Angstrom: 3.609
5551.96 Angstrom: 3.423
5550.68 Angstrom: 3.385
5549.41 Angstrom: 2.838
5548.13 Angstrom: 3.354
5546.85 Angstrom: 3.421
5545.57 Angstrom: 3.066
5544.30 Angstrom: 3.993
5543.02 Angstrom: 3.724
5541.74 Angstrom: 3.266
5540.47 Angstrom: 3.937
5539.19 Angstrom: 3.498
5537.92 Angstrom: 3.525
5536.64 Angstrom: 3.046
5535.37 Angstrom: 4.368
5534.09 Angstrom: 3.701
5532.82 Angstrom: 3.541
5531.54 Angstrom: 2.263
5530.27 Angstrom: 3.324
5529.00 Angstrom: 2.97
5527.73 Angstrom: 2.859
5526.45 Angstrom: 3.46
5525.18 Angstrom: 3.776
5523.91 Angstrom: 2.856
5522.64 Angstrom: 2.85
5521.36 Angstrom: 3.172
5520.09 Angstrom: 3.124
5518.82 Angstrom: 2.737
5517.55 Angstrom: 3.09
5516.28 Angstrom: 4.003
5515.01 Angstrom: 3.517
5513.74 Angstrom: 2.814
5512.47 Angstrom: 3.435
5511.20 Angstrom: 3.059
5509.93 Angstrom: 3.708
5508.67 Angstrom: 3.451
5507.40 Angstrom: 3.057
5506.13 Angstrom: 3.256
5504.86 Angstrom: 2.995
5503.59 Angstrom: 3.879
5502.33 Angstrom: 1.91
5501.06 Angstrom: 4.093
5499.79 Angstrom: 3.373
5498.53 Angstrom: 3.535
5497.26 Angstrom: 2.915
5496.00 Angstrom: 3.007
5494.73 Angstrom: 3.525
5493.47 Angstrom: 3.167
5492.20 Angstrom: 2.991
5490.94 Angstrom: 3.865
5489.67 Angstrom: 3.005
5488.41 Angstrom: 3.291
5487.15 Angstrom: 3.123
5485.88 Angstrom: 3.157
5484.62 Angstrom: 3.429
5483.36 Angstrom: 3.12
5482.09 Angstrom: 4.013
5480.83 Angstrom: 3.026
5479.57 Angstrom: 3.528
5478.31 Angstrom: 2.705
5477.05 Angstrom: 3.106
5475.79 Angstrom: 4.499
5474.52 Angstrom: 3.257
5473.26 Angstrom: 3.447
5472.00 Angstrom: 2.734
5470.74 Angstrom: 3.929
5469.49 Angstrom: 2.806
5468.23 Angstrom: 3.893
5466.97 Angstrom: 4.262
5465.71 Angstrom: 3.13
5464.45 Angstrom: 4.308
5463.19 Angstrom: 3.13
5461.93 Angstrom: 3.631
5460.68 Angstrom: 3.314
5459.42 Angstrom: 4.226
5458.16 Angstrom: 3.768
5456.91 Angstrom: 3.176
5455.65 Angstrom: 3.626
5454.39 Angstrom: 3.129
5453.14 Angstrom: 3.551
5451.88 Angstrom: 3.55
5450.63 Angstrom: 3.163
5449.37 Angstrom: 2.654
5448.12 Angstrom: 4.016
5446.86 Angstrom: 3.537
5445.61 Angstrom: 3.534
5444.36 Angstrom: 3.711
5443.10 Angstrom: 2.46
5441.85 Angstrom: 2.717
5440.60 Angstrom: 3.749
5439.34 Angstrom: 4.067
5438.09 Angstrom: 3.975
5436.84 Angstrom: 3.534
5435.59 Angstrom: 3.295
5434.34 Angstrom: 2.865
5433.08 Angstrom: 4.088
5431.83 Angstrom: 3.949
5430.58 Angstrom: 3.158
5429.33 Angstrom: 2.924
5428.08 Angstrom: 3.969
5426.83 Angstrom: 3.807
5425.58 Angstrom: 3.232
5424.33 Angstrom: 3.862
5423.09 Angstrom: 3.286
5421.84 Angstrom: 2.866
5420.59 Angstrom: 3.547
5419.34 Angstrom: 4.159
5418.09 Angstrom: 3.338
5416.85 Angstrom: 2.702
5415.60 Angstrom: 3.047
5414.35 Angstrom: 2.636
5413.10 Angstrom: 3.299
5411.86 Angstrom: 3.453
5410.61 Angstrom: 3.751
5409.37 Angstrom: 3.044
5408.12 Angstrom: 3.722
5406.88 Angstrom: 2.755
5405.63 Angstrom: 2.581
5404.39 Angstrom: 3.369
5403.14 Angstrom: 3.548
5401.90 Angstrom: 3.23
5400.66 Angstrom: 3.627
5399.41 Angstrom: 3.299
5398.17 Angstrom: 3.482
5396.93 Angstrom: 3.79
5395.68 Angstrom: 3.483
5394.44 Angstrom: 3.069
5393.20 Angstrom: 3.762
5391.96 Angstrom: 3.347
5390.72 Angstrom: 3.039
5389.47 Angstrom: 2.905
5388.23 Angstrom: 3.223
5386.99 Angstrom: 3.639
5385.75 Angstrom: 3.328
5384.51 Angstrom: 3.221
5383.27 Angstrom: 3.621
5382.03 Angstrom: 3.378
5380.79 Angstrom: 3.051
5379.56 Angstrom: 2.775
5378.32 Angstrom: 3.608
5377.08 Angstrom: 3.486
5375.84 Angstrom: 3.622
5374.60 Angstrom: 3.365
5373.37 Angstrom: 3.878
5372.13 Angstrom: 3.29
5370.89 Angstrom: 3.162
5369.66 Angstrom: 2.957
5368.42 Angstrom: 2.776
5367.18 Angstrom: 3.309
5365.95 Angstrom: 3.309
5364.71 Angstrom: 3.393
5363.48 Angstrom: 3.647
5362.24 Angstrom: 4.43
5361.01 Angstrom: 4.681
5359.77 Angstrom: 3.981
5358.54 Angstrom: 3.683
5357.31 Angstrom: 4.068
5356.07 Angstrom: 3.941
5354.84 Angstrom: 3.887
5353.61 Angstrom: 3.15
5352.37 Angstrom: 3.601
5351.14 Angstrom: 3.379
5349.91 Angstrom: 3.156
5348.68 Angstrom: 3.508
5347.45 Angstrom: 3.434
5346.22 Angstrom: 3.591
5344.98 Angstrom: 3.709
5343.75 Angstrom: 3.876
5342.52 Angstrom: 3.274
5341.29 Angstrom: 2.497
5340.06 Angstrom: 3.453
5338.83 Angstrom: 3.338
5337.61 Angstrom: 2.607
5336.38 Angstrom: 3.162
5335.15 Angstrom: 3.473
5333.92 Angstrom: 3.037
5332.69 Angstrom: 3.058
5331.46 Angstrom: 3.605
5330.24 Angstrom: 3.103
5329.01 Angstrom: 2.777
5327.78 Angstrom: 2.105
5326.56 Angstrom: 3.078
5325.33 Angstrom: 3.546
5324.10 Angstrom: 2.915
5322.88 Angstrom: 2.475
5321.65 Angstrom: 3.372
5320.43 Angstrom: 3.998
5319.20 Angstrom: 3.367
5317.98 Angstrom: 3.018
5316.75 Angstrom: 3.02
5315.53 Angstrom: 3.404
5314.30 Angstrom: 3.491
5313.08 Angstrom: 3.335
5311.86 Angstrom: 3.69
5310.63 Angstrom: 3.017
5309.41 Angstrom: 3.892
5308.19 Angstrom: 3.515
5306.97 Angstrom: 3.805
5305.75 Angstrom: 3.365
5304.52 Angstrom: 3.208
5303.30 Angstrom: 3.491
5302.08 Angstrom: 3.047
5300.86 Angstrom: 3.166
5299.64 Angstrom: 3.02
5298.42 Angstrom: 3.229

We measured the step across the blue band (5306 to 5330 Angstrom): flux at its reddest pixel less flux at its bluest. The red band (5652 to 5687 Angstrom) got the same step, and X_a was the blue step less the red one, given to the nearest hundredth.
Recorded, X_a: -1.38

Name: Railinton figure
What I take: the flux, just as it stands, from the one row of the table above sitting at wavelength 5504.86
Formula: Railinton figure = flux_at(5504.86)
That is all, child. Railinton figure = 2.995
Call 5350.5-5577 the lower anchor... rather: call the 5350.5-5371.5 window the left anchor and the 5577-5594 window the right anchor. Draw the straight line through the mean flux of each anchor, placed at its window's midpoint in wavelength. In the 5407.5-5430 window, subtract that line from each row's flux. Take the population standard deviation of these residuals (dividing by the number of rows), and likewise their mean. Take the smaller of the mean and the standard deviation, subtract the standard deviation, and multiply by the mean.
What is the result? 0.08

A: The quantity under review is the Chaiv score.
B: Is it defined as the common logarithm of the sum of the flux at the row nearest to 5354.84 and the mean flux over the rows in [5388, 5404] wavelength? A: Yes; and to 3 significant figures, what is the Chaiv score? 0.861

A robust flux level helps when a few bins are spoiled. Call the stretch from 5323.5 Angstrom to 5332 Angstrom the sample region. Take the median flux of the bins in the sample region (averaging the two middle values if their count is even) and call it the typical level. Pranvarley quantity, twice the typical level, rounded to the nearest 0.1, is 6.2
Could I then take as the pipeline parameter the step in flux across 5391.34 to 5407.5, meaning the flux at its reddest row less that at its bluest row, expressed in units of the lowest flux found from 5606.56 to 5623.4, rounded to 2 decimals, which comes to -0.21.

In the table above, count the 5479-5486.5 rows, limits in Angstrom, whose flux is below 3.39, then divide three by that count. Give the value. 1.0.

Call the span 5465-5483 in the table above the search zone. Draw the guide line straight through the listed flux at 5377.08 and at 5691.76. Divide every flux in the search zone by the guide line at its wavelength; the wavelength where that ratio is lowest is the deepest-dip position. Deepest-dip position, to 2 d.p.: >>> 5478.31 Angstrom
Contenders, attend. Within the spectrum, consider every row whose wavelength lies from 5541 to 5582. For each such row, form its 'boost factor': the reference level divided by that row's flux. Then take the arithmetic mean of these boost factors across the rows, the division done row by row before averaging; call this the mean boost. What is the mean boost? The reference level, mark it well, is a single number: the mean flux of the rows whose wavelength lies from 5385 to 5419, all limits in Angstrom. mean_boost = 0.97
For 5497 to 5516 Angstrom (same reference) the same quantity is 1.03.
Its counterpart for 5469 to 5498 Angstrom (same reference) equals 1.01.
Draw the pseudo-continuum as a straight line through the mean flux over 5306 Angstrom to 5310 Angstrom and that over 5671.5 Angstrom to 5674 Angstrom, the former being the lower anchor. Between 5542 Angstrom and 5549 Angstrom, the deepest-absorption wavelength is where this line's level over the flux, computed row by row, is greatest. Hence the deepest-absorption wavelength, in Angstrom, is 5545.57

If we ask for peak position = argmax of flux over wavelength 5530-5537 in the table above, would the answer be 5535.37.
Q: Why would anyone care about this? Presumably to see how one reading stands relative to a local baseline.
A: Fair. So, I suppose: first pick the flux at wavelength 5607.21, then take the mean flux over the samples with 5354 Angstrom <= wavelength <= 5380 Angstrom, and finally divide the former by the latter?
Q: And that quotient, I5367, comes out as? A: 0.87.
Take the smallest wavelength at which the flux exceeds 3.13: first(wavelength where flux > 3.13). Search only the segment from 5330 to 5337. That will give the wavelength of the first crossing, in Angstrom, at 5331.46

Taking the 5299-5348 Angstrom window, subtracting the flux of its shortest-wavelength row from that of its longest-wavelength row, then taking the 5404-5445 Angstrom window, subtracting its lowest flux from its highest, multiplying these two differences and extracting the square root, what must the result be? 0.84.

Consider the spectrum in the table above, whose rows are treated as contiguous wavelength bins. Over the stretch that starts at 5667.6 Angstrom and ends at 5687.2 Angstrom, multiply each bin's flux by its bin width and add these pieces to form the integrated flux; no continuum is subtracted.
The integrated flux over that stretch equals 68.9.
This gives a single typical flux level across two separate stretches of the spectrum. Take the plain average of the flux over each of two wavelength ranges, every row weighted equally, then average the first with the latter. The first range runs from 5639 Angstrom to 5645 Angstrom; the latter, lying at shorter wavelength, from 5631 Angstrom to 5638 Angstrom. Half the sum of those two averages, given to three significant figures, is 3.46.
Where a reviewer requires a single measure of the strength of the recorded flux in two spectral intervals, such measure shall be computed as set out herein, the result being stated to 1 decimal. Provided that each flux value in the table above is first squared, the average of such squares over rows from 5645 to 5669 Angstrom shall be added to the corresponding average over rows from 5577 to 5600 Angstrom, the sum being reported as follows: 22.2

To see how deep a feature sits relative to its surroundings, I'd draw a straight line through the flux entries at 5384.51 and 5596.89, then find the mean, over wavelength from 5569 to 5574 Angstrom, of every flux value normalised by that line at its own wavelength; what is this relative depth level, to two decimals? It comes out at 0.94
